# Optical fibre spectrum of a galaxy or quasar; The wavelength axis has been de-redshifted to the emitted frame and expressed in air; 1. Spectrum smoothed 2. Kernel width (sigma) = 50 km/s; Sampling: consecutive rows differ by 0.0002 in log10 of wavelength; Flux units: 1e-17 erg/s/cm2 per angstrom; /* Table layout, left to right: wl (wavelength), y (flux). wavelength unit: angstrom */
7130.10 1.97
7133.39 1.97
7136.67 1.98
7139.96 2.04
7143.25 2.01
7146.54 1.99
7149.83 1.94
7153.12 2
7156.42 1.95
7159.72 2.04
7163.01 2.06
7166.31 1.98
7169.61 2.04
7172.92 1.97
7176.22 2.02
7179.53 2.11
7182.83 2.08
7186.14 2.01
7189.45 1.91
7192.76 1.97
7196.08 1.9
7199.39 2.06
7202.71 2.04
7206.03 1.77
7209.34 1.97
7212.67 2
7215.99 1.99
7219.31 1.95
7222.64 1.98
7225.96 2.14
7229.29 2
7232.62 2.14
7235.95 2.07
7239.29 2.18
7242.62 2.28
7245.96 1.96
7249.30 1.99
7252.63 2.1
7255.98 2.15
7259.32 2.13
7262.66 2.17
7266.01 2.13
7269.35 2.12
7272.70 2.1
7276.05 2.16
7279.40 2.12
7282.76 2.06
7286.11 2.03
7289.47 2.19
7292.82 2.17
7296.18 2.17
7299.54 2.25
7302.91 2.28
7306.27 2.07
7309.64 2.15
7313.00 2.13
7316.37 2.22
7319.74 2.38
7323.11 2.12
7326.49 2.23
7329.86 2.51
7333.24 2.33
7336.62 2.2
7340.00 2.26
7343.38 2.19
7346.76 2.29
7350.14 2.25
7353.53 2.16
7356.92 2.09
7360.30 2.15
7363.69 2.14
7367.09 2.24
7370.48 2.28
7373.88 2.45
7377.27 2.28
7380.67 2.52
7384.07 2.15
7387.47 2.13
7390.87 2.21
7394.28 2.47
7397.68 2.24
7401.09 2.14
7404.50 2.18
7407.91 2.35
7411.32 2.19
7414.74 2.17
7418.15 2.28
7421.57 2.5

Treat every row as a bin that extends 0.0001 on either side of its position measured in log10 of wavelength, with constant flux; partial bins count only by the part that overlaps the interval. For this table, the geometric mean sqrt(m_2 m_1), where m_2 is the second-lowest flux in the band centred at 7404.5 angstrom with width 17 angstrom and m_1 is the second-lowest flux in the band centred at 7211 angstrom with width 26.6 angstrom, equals 2.06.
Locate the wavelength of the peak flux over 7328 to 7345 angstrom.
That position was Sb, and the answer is 7329.86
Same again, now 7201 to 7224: 7202.71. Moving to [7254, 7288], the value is 7262.66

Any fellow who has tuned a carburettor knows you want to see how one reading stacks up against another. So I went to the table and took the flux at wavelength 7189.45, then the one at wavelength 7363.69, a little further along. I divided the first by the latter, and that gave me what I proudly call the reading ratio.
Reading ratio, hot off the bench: 0.89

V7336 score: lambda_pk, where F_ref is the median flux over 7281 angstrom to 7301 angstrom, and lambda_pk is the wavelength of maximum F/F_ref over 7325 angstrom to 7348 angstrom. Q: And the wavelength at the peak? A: 7329.86 angstrom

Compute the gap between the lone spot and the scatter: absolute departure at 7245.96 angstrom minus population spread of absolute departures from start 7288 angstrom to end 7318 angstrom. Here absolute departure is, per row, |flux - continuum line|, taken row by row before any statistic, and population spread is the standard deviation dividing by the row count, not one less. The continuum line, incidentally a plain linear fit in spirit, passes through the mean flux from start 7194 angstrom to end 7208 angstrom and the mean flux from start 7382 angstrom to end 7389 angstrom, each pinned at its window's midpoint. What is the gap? -0.03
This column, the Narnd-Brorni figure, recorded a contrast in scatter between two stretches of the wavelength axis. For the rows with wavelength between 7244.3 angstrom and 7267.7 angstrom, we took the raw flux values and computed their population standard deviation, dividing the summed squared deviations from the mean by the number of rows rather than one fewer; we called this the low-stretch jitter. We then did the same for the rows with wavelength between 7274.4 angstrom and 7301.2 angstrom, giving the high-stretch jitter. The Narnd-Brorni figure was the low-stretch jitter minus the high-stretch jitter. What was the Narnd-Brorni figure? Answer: 0.01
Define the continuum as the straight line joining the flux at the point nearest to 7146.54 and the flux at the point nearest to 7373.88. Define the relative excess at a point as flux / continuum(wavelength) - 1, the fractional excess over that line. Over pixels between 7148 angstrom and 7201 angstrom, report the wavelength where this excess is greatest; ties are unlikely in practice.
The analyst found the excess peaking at 7179.53 angstrom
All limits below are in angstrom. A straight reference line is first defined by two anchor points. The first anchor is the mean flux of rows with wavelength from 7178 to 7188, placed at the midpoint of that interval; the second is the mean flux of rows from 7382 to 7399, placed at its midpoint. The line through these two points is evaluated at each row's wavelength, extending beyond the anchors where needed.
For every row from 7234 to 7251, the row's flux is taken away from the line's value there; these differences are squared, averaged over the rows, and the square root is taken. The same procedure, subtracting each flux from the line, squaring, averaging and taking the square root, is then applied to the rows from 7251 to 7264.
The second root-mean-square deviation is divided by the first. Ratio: 0.2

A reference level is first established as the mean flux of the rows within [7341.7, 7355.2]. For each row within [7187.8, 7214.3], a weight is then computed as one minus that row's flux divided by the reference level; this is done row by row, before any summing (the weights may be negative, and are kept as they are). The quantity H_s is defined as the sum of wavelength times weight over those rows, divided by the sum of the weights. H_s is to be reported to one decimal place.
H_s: 7200.9 angstrom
